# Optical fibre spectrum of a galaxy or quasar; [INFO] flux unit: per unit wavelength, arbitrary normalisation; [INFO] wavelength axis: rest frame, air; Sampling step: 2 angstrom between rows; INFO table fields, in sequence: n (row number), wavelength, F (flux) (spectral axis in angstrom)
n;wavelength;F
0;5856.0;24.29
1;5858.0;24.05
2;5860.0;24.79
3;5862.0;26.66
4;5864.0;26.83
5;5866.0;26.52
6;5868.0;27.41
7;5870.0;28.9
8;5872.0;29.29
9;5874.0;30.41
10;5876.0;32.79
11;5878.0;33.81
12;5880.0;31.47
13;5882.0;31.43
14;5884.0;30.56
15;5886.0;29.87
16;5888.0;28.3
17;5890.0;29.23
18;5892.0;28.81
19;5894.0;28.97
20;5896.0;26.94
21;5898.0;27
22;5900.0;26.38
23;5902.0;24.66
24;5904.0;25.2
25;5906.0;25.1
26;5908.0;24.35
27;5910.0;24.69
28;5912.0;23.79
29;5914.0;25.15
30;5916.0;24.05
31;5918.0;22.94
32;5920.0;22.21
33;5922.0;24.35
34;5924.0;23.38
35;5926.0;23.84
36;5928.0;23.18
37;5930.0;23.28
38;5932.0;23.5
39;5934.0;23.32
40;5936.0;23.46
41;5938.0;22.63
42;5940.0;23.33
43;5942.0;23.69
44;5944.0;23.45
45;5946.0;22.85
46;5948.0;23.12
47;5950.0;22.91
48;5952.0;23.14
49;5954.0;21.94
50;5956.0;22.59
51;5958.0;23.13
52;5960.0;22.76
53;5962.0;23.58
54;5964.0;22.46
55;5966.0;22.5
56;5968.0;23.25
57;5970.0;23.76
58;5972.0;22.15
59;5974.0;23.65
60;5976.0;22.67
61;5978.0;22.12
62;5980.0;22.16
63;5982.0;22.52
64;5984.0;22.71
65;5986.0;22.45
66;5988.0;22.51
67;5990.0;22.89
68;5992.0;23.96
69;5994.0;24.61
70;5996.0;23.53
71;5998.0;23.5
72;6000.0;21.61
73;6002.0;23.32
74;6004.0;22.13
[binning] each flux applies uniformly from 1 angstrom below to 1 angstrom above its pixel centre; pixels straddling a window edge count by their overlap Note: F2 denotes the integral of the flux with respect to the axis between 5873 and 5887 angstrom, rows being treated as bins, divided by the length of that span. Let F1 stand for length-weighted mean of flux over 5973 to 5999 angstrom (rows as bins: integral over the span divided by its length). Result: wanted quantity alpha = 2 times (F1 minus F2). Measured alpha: -17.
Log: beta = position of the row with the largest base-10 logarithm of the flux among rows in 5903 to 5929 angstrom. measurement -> 5904.0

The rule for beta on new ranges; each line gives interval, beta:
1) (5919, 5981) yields 5922.0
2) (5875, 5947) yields 5878.0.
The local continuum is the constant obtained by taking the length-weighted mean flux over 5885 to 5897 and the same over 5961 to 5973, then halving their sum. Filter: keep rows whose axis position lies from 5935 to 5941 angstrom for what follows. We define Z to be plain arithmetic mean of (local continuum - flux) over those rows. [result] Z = 2.7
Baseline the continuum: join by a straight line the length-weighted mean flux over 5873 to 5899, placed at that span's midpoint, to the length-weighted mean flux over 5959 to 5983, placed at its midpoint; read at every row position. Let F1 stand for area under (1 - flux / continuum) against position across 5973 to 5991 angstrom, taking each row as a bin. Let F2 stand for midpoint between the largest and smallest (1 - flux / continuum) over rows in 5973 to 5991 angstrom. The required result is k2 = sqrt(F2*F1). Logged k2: 0.15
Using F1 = -0.6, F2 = -0.038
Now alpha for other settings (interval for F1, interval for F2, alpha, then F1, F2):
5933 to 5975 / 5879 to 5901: -12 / 23.0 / 29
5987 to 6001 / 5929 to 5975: 0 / 23.2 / 23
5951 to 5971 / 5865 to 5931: -8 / 22.9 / 27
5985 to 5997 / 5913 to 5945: 0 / 23.3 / 23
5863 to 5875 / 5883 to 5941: 6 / 28.2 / 25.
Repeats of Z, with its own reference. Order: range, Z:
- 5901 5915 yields 1.1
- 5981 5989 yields 3.3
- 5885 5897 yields -2.9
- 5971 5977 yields 3.0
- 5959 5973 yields 2.9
